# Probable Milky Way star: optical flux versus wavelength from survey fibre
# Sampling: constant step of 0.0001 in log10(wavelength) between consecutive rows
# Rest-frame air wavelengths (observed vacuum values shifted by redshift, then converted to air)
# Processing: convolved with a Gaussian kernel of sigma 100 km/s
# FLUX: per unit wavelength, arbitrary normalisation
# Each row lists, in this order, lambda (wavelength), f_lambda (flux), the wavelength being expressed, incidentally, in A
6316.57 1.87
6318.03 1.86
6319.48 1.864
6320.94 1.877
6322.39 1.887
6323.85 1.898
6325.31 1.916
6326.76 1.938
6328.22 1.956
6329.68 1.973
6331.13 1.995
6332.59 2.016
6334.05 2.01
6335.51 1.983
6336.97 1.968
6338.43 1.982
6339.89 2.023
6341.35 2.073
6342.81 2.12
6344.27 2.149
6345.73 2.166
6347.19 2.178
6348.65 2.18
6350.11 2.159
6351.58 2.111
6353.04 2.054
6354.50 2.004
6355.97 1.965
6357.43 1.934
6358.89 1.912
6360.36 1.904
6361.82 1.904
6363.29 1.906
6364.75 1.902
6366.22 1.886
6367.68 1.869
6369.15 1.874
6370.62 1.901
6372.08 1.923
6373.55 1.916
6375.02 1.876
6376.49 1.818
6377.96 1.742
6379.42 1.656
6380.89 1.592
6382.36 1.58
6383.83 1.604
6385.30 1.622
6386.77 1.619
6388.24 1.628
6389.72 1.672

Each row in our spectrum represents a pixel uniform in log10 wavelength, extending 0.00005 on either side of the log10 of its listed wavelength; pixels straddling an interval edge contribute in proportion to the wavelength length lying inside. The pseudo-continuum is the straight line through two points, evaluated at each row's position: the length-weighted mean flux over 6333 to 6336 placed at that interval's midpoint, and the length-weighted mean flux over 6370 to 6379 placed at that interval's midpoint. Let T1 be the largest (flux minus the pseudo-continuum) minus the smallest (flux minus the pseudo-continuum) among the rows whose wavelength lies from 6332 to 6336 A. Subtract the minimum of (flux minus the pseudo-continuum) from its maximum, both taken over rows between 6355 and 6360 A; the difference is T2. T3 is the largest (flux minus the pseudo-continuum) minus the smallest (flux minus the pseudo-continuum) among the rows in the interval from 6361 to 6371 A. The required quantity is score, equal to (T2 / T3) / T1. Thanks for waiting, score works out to 44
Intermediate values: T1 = 0.02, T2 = 0.043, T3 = 0.04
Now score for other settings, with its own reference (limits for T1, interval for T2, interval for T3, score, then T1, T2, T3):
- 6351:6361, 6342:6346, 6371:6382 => 1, 0.18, 0.056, 0.30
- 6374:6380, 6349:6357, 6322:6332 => 6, 0.20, 0.173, 0.14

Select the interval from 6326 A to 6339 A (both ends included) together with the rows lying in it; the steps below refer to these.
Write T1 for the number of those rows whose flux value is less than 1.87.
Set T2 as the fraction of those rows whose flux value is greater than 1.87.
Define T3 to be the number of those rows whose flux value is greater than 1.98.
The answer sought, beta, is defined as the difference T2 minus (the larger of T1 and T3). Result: -4.0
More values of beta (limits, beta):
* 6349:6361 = -3.0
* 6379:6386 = -5.0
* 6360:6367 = 1.0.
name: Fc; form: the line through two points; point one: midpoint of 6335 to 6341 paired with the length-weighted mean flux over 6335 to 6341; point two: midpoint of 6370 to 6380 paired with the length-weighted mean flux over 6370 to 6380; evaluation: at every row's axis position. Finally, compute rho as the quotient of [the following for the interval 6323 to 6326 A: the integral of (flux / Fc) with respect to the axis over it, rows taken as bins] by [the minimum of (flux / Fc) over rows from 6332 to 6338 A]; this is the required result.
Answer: 2.8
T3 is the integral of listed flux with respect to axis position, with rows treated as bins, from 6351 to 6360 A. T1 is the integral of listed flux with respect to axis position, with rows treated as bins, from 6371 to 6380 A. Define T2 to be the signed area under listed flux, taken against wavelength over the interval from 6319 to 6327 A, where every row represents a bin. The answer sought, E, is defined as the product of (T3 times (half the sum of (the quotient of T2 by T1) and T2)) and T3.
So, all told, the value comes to 2582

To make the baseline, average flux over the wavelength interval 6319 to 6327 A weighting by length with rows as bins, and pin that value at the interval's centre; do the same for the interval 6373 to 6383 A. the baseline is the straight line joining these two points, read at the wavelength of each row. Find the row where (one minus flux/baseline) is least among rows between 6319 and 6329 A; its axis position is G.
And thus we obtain 6328.22 A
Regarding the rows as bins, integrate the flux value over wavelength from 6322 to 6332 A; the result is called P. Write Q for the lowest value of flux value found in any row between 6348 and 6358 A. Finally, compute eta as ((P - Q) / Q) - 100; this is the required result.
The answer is -91.0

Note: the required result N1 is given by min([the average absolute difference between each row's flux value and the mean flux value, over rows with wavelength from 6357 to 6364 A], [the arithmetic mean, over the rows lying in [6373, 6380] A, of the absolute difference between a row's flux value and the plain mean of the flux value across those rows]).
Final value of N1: 0.009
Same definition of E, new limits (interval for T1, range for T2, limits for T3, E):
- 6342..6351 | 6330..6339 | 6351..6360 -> 3027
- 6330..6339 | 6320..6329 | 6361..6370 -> 2627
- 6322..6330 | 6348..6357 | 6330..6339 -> 3191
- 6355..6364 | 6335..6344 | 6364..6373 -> 2810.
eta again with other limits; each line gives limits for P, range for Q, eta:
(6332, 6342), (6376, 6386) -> -88.3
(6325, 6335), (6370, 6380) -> -89.1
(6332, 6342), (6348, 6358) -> -90.6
